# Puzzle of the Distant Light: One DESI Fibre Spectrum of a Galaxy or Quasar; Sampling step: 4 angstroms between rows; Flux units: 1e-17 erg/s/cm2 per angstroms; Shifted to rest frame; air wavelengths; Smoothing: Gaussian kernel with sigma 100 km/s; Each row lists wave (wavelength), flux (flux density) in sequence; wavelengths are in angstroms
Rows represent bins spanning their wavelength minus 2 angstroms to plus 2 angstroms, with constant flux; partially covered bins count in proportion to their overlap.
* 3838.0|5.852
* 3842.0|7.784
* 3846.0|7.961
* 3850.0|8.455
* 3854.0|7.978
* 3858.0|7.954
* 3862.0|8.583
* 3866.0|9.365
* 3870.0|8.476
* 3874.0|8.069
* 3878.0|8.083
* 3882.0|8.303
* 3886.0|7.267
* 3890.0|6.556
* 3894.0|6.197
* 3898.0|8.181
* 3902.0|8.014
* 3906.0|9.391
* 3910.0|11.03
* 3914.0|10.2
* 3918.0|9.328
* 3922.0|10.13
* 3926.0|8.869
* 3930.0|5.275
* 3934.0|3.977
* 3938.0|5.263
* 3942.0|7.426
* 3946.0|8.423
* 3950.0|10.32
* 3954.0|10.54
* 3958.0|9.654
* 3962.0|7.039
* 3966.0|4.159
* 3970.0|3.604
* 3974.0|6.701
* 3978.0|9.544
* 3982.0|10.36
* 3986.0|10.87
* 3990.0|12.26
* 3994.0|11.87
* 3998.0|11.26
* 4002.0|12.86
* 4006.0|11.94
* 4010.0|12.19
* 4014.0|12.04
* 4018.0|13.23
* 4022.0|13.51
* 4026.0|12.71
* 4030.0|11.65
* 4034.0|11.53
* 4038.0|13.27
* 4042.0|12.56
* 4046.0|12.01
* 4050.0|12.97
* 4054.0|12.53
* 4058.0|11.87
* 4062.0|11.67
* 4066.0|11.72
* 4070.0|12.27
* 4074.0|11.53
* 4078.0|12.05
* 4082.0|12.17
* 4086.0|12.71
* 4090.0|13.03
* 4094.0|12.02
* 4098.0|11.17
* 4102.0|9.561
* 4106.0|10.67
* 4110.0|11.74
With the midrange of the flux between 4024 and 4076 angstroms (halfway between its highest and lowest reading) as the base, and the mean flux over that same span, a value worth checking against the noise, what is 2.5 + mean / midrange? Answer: 3.48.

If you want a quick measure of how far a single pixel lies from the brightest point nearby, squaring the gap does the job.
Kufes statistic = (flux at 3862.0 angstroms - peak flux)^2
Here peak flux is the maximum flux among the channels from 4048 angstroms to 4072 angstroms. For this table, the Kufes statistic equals 19.2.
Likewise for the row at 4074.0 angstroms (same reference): 2.1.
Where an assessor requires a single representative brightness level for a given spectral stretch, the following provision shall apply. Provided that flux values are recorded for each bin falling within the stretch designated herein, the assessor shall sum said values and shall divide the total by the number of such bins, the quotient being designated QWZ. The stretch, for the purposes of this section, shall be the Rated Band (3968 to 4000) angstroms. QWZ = 9.6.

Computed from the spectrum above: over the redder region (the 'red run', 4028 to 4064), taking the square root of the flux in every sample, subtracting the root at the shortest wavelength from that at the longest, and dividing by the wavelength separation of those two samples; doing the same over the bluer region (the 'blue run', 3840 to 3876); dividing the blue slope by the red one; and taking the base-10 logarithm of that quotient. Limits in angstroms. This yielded 1.2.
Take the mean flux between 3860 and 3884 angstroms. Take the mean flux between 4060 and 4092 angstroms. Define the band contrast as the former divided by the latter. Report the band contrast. 0.70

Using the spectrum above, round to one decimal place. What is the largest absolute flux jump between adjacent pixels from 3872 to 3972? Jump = 3.6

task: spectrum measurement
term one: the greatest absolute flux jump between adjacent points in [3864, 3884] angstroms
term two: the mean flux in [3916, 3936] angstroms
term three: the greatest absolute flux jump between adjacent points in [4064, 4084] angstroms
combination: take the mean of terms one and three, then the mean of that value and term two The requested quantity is 4.2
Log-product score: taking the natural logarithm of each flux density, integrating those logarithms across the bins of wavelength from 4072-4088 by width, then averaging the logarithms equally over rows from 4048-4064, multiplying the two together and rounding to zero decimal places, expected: 100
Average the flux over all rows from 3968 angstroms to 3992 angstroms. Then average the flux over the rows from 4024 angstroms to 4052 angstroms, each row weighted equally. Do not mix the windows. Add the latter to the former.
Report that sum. 21.3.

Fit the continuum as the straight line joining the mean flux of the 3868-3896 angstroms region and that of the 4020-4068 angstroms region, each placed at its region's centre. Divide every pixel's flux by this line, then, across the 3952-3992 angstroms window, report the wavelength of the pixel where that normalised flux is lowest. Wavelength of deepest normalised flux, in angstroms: 3970.0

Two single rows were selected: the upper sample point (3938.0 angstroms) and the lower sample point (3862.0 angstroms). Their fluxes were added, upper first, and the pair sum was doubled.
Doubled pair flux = 28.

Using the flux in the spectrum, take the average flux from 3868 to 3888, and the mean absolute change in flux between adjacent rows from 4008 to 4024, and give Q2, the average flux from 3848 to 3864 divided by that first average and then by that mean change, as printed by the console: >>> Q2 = 1.90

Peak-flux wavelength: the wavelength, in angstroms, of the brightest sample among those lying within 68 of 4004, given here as 4022.0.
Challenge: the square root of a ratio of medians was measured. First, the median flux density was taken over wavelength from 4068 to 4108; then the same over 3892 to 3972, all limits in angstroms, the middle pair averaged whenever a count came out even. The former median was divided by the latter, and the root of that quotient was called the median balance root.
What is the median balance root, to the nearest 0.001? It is 1.204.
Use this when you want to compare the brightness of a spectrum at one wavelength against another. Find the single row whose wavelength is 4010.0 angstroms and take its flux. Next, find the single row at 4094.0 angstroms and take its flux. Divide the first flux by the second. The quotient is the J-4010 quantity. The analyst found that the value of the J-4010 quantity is 1.01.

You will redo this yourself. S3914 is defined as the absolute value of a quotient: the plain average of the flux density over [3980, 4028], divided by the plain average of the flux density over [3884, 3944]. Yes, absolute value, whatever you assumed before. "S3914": 1.55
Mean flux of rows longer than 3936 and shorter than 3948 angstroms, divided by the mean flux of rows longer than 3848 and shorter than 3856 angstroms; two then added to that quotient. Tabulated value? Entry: 2.86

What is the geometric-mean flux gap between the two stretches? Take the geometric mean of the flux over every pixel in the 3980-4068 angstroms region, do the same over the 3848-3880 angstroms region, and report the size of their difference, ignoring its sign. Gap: 3.7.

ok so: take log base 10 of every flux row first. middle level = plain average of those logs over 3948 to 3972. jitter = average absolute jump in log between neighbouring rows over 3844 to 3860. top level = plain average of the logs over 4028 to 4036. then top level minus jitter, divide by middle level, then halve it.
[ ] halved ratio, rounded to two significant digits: 0.62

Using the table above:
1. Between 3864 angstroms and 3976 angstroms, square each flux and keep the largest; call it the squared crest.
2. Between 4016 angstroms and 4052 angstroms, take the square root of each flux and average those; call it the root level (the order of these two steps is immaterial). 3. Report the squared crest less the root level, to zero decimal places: 118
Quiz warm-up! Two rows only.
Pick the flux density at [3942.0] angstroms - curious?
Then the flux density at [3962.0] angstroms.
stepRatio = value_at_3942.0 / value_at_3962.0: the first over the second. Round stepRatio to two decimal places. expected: 1.05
